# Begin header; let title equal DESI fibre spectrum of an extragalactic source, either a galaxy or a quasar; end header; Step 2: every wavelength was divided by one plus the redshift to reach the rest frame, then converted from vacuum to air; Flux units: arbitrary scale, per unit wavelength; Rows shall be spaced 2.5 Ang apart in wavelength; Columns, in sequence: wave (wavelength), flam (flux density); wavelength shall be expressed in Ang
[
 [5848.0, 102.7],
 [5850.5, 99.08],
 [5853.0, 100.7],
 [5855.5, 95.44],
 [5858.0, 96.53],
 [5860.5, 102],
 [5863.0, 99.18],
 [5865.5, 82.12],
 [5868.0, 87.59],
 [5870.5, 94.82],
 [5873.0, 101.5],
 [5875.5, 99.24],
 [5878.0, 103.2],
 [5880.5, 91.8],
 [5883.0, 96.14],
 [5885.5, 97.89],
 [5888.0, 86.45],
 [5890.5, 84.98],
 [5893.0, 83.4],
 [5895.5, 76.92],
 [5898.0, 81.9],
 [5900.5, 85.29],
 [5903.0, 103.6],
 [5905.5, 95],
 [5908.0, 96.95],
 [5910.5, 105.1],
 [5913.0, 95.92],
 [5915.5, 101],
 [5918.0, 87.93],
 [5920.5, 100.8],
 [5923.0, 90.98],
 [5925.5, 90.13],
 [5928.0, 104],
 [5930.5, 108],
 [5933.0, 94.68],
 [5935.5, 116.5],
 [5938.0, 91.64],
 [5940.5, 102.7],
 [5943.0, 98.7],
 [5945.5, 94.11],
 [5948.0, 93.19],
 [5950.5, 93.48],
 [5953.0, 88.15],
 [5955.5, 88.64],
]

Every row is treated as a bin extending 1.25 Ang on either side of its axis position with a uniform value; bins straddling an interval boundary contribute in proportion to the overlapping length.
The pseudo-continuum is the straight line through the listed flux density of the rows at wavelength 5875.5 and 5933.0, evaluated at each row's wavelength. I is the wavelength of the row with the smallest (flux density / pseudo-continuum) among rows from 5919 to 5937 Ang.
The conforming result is 5925.5 Ang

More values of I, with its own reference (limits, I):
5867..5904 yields 5895.5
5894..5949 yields 5895.5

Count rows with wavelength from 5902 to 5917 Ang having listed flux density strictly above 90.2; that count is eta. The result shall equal 6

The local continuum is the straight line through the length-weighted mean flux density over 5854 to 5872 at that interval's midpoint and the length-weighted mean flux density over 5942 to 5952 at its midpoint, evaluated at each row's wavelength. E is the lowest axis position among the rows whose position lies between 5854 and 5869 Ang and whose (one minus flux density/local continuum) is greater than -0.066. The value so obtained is 5855.5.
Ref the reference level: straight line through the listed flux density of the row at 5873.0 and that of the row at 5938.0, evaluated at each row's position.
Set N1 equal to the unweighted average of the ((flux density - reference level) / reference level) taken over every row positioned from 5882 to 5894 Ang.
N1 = -0.10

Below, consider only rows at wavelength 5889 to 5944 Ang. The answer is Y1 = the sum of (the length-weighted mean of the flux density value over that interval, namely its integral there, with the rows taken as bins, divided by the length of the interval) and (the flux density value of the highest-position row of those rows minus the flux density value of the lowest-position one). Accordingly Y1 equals 109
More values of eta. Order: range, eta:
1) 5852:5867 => 5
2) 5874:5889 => 5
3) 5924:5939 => 5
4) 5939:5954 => 5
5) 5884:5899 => 1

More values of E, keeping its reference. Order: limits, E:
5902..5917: 5905.5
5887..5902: 5888.0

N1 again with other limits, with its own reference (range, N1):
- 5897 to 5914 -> -0.02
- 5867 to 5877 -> -0.06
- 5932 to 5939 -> 0.10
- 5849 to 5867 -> -0.07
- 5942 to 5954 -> 0.04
